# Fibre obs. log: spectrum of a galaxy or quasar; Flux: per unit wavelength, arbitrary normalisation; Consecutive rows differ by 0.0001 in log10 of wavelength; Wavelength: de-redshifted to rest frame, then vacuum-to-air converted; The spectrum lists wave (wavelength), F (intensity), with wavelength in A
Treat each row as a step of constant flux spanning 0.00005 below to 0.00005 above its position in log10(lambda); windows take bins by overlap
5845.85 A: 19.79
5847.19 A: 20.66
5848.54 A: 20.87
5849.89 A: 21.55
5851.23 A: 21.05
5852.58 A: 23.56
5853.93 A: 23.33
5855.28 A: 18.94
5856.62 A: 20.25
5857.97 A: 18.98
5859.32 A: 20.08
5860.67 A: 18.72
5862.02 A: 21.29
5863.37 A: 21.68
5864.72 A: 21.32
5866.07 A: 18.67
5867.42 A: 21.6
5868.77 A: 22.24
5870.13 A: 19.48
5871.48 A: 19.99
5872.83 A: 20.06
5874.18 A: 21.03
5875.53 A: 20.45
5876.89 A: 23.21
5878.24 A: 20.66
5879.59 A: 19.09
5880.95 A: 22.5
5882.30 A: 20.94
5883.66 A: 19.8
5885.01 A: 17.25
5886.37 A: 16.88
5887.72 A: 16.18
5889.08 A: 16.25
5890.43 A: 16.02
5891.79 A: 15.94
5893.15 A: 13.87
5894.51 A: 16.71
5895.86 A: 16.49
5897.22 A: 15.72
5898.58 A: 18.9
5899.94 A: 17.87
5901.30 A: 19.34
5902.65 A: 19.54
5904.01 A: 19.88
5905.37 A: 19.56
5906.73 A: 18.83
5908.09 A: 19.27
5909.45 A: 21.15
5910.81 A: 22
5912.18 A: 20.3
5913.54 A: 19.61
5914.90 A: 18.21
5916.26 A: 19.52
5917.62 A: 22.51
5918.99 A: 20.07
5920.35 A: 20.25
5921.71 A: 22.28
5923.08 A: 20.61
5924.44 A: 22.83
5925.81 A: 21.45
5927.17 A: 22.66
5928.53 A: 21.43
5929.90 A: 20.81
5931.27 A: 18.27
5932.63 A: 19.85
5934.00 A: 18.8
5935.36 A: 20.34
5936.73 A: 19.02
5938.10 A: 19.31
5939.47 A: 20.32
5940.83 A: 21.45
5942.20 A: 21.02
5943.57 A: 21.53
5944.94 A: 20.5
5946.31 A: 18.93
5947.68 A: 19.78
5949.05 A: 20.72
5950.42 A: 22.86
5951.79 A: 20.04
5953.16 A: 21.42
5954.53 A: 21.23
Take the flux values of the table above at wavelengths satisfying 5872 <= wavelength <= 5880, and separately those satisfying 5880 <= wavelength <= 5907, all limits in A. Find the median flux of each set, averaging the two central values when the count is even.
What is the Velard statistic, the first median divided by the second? 1.17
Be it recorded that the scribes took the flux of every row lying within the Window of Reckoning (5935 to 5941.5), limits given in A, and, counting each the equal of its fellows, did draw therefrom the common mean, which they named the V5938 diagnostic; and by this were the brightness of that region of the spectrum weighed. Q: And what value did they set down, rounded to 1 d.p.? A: 20.1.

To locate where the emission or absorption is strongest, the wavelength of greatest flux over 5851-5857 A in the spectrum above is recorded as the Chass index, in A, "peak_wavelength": 5852.58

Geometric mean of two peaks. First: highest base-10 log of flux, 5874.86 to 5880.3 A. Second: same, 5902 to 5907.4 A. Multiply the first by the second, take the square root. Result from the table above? 1.33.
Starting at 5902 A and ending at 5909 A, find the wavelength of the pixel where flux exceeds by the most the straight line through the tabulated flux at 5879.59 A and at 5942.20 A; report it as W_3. 5904.01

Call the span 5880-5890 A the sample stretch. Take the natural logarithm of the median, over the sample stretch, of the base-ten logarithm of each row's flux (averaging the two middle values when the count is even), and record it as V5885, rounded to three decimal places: 0.213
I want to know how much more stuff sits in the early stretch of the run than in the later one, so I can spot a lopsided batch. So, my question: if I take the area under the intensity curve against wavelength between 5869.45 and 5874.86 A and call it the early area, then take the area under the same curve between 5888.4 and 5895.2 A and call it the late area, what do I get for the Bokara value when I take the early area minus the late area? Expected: 2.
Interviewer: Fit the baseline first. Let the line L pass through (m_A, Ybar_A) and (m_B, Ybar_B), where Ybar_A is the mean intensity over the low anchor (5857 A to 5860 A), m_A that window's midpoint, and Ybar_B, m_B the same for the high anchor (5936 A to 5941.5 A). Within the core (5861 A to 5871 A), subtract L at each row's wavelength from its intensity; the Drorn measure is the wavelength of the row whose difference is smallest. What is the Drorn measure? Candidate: 5866.07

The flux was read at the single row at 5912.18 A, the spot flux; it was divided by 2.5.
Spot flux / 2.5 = 8.1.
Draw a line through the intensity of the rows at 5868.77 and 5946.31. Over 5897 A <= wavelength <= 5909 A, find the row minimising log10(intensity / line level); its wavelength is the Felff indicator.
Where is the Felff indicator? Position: 5897.22 A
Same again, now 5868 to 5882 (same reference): 5879.59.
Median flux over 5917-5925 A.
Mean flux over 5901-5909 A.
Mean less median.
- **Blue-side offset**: -2.0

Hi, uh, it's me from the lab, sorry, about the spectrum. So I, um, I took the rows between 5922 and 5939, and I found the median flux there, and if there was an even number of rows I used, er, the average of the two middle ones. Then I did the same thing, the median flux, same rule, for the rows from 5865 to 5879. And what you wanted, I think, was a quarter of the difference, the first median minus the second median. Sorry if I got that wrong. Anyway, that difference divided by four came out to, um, -0.02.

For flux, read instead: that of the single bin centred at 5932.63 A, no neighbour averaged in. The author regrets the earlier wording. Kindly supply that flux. 19.85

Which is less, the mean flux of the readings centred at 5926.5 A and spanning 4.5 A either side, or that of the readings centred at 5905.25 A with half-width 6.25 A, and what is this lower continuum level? 19.7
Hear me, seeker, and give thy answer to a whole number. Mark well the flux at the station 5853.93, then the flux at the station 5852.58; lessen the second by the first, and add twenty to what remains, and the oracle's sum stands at 20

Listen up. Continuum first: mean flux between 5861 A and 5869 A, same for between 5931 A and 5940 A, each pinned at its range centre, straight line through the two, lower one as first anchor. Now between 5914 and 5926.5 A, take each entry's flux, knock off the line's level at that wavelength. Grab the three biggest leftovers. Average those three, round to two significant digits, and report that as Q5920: 2.8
